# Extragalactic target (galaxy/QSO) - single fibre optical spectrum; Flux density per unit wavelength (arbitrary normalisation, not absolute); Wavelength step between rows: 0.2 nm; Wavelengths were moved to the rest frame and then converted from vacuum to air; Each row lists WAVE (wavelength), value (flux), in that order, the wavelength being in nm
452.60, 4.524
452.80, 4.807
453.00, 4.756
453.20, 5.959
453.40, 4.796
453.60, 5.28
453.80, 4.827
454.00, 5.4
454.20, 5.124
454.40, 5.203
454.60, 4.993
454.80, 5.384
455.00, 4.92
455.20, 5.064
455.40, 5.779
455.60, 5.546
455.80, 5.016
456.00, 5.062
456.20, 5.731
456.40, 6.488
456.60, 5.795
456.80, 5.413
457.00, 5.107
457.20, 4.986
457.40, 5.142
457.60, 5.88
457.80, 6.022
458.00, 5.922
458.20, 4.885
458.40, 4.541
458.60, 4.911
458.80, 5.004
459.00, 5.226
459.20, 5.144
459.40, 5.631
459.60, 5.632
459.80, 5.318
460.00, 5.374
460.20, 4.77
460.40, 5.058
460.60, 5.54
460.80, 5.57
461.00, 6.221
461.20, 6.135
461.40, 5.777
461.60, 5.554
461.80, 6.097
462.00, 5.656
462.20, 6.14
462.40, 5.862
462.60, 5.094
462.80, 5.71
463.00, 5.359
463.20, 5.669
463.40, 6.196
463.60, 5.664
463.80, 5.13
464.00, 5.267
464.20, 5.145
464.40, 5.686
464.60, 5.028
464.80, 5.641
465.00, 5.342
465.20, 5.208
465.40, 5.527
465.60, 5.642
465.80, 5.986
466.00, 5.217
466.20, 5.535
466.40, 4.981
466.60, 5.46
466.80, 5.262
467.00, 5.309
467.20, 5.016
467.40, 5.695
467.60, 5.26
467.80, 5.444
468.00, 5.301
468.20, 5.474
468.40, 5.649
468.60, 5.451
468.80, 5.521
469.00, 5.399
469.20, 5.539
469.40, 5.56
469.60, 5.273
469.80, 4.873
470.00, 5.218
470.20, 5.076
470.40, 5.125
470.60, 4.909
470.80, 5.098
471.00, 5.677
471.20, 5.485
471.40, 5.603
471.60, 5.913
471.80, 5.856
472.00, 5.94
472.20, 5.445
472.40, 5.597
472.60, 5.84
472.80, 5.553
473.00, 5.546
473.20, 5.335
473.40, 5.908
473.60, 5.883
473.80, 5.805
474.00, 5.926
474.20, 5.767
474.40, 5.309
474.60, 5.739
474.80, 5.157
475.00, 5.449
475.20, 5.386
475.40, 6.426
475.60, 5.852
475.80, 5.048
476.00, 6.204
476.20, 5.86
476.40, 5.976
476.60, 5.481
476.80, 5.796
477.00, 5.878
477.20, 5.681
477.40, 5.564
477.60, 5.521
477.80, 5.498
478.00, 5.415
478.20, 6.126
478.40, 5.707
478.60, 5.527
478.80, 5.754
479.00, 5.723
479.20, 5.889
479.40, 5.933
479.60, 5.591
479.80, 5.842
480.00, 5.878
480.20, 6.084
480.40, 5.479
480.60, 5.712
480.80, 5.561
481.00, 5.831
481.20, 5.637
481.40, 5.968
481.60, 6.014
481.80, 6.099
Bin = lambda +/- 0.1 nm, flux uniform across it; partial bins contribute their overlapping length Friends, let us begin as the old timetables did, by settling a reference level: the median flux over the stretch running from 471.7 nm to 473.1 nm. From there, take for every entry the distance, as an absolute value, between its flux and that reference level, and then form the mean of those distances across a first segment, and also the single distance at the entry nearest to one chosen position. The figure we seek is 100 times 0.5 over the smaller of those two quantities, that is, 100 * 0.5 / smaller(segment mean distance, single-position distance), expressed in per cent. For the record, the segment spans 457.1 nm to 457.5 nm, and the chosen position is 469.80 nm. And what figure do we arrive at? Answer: 94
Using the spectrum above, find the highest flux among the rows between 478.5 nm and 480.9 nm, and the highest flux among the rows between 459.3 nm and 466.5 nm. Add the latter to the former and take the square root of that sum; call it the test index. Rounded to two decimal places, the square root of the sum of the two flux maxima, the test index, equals 3.51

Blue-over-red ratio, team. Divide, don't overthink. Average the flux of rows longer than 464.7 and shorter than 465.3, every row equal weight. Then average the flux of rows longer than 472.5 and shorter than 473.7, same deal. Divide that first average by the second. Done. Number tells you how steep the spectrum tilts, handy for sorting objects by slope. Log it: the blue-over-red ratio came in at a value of 0.95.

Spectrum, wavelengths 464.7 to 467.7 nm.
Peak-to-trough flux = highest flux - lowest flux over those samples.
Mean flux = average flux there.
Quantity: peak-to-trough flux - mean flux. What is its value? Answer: -4.40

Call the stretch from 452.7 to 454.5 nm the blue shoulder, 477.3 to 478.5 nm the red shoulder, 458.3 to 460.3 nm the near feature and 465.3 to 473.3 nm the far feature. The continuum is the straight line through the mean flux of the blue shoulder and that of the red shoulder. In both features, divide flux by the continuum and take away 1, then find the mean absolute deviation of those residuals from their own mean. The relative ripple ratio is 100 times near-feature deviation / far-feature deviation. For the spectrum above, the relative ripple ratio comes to 133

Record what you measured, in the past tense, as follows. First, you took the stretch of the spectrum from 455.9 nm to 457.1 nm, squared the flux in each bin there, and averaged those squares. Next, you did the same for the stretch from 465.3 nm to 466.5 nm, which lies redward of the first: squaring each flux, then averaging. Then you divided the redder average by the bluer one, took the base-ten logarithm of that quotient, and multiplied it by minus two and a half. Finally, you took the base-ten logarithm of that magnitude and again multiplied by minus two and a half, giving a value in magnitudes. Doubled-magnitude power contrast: 3.2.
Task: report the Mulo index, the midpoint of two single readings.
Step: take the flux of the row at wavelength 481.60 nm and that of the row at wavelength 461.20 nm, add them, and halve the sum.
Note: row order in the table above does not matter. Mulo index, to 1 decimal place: 6.1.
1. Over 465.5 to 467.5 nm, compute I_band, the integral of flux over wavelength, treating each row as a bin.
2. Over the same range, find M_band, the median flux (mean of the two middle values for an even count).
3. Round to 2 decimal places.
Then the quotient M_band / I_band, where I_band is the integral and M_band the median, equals 0.50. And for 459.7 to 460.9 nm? 0.85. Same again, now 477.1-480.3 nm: 0.31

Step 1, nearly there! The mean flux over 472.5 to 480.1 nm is 5.70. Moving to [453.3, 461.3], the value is 5.35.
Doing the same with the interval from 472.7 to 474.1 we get 5.71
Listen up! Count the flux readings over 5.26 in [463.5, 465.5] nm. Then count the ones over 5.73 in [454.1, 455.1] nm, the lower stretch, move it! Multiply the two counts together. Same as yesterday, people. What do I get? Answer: 0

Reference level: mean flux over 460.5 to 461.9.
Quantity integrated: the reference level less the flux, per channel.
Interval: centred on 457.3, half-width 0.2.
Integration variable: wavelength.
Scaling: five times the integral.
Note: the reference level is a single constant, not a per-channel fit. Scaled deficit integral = 1.6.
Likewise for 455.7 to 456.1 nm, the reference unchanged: 1.6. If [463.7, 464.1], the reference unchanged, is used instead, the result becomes 1.3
